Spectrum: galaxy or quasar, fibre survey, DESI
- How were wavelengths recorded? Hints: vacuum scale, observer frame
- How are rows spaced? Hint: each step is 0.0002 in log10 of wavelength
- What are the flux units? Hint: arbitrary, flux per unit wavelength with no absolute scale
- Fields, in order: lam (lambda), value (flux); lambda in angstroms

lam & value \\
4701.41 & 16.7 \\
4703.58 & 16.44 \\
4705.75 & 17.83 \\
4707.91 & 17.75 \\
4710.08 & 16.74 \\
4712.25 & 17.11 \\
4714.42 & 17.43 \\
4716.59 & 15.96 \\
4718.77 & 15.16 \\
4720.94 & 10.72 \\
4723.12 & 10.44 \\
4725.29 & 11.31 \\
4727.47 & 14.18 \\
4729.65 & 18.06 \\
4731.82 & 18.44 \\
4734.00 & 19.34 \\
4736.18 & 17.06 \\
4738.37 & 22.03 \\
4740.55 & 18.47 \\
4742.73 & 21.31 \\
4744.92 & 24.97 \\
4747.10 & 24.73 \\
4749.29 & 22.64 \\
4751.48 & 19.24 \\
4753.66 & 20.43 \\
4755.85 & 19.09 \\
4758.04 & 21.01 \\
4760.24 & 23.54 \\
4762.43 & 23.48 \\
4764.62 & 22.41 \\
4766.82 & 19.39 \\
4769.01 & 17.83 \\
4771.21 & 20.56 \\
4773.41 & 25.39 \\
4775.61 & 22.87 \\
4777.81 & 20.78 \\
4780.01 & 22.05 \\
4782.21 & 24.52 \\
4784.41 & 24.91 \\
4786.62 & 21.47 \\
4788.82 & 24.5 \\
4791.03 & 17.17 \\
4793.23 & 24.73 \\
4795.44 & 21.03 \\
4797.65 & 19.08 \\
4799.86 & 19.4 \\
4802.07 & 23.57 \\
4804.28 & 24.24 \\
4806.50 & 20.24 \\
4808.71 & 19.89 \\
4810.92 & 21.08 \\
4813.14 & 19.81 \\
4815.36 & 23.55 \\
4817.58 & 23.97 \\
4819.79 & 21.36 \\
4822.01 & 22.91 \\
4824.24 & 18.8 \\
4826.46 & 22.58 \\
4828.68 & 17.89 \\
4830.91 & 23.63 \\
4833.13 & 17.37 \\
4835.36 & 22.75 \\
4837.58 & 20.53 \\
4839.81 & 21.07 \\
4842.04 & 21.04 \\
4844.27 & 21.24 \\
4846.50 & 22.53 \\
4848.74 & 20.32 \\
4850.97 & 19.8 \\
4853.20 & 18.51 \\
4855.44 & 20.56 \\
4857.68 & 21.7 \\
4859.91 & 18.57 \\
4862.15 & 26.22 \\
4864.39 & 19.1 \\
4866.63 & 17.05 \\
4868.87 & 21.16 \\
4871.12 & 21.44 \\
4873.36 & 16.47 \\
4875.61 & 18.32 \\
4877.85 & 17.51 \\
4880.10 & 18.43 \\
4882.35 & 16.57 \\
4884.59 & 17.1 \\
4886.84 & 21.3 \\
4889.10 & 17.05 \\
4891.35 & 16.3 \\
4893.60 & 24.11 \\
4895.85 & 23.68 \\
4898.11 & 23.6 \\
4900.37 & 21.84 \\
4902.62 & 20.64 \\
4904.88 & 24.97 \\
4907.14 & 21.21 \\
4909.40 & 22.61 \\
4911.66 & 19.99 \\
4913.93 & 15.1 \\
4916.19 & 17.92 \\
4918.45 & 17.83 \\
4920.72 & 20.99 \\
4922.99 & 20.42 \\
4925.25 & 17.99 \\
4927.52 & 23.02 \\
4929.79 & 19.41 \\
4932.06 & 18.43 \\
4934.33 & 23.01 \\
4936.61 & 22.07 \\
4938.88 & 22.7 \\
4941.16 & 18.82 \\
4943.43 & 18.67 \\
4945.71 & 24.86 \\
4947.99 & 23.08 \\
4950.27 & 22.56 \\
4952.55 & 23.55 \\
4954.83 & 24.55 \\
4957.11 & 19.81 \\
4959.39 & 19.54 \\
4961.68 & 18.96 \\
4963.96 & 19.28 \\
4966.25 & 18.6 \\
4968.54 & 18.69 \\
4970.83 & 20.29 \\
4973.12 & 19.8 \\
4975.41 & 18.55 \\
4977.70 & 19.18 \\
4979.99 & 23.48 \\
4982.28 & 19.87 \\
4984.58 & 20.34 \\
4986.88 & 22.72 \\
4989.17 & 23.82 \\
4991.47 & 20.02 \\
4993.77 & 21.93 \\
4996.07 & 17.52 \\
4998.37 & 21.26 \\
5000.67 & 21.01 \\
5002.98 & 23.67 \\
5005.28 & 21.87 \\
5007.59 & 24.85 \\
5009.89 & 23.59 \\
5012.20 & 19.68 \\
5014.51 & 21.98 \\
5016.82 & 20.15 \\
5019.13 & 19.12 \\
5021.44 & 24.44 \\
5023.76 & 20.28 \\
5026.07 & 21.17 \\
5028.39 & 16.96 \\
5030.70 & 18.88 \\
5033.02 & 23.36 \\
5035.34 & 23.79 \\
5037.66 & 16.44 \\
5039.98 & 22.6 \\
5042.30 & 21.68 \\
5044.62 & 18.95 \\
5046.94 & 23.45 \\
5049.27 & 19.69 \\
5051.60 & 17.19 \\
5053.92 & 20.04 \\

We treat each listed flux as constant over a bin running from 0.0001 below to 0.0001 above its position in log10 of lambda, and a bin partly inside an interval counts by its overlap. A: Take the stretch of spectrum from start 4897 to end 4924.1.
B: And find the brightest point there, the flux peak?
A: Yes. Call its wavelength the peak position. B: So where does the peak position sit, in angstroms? 4904.88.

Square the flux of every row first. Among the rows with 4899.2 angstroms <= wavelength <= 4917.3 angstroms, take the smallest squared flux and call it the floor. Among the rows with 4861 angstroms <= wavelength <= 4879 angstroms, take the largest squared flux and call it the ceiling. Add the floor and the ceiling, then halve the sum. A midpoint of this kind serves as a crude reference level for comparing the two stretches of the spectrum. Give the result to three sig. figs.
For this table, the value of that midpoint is 458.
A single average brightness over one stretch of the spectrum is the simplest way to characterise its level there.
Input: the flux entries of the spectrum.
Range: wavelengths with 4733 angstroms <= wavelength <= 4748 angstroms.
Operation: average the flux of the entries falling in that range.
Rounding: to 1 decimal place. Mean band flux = 21.1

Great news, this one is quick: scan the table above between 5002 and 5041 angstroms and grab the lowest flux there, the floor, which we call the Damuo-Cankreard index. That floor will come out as 16.44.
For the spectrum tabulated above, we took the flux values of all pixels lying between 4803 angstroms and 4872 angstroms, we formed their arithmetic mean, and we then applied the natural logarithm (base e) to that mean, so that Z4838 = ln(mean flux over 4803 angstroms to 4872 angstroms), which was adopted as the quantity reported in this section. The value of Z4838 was 3.04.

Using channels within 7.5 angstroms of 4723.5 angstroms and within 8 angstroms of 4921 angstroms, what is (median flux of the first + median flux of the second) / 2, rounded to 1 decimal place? 16.1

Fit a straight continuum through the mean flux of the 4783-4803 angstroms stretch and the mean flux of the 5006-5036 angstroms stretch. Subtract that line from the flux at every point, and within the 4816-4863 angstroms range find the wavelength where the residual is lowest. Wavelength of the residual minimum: 4833.13 angstroms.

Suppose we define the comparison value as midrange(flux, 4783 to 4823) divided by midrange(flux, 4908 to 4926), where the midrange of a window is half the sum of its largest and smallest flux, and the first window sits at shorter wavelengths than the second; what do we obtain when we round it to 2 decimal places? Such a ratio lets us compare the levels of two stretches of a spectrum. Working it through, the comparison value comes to 1.12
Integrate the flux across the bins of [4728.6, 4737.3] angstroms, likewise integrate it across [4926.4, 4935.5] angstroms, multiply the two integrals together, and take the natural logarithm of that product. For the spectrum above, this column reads 10.3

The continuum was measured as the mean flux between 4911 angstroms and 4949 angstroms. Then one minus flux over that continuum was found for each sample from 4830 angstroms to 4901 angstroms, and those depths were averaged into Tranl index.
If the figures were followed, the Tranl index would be 0.00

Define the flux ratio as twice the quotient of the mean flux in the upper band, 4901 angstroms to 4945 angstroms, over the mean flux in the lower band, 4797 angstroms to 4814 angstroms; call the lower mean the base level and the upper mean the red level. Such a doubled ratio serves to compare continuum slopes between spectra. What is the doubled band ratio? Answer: 1.94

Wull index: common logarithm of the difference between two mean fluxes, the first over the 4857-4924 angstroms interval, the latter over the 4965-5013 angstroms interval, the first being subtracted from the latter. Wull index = 0.01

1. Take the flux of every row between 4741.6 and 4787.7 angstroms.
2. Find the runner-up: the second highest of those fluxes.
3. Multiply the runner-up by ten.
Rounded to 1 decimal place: 249.7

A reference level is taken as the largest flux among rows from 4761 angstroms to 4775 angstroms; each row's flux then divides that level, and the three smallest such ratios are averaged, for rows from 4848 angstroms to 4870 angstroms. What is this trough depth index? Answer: 1.11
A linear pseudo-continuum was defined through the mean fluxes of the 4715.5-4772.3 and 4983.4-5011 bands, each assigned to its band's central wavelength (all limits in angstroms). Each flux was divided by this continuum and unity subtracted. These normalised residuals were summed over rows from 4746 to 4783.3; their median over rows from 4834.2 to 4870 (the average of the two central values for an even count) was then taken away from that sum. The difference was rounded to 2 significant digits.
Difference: 2.3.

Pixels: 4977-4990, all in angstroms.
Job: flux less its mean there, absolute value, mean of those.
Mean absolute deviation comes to 1.8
